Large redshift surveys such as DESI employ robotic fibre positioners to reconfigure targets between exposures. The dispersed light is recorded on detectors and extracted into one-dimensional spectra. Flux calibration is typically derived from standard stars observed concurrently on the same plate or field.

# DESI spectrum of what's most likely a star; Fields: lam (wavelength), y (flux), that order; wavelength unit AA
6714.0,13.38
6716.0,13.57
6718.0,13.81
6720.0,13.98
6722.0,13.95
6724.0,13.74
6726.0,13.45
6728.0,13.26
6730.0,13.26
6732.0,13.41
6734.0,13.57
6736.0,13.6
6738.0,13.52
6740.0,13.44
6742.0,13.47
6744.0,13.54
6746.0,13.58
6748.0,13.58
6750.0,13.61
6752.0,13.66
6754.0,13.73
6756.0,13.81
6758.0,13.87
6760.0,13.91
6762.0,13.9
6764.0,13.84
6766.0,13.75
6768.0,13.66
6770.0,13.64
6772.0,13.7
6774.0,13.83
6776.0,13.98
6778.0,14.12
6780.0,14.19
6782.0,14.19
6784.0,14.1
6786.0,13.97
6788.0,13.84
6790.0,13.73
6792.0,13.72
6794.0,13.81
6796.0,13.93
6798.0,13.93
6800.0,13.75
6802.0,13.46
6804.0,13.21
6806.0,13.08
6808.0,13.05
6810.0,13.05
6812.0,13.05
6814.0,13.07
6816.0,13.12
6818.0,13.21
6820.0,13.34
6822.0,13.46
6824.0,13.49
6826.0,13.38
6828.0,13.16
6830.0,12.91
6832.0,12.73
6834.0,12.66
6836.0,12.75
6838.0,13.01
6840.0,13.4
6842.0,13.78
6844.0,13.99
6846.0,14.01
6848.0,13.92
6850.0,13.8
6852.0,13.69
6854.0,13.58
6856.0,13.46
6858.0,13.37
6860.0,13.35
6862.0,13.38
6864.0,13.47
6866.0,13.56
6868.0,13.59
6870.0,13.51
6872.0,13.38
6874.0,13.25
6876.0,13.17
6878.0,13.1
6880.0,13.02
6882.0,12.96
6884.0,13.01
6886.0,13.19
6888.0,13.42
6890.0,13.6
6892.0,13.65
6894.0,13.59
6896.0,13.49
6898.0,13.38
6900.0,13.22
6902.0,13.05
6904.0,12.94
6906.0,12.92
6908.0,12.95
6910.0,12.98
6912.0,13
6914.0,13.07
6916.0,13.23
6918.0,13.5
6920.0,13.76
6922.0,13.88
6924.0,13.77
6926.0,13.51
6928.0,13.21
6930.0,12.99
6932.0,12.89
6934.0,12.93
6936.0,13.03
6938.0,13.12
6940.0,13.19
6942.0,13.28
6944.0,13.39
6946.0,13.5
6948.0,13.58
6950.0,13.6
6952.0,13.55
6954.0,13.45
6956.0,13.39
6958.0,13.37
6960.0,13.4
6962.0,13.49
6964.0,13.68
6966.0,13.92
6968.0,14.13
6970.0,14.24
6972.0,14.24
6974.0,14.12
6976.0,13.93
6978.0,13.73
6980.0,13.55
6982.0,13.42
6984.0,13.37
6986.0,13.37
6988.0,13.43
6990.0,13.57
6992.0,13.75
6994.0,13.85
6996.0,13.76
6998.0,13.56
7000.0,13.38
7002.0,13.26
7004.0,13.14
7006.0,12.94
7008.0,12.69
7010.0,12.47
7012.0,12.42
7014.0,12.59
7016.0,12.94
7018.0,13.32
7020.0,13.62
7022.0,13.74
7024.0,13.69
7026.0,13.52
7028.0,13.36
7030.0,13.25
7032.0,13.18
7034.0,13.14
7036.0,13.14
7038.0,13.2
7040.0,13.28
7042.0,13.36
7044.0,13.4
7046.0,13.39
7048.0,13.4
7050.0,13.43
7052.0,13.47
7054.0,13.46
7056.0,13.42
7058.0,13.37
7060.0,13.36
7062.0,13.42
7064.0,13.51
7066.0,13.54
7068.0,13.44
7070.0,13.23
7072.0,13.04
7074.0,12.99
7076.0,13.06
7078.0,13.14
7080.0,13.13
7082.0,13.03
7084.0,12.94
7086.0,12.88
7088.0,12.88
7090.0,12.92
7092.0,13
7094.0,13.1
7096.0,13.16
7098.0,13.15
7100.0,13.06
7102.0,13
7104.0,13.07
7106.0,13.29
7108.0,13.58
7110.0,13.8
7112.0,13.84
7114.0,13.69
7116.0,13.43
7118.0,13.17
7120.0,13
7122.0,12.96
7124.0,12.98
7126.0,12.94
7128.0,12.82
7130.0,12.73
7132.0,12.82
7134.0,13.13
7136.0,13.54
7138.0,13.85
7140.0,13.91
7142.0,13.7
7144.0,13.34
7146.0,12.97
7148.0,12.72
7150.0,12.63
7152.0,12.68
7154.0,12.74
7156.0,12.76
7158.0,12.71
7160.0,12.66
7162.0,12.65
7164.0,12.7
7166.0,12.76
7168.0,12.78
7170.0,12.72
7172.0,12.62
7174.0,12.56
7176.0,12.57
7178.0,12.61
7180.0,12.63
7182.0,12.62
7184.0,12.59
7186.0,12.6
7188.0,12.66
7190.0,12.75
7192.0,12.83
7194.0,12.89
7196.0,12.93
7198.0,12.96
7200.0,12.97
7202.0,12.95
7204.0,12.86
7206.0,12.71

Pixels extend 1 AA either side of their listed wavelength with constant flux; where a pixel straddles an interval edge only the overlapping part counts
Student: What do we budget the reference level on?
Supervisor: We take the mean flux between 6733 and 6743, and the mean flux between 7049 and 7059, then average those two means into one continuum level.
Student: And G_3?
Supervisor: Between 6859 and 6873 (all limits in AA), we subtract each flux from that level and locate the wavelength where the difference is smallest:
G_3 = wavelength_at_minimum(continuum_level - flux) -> 6868.0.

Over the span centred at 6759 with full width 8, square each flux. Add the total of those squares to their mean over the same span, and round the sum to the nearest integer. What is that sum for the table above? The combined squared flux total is 962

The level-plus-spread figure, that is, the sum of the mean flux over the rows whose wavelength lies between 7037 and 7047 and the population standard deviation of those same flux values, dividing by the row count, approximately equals 13.4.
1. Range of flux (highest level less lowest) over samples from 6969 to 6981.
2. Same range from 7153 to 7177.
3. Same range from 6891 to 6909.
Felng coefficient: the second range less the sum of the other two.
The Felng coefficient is -1.2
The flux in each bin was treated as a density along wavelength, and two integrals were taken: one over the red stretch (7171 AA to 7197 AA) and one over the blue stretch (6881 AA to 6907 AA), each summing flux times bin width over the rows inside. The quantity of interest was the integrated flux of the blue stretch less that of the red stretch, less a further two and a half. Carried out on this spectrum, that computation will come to 13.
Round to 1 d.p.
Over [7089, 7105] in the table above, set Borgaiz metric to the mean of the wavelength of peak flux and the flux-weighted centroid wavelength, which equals 7096.5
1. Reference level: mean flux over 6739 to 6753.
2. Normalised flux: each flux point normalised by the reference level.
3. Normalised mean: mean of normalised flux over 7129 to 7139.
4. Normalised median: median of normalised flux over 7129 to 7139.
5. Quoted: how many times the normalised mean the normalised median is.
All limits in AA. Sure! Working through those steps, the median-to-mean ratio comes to 0.99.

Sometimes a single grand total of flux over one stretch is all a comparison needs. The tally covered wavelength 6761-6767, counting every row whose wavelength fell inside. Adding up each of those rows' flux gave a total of 41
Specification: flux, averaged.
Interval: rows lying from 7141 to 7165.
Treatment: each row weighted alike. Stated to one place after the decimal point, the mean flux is 12.9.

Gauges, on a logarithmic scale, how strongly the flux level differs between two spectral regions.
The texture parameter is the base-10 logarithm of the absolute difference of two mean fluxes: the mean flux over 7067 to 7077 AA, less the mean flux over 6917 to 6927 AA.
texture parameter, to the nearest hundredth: -0.27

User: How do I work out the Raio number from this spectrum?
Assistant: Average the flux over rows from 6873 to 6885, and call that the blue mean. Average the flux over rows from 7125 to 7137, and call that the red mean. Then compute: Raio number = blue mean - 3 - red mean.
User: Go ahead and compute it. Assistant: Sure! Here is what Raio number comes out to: -2.9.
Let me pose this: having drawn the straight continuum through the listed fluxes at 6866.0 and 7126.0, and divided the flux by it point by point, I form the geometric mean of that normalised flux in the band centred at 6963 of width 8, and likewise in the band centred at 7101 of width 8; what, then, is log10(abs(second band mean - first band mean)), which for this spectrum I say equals -1.8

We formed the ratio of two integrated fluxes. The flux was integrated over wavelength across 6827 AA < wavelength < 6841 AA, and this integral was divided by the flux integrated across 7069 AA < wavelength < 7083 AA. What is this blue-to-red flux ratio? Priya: 0.99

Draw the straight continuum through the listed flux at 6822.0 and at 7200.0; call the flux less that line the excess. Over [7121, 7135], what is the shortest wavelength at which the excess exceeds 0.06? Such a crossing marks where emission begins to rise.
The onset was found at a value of 7134.0 AA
